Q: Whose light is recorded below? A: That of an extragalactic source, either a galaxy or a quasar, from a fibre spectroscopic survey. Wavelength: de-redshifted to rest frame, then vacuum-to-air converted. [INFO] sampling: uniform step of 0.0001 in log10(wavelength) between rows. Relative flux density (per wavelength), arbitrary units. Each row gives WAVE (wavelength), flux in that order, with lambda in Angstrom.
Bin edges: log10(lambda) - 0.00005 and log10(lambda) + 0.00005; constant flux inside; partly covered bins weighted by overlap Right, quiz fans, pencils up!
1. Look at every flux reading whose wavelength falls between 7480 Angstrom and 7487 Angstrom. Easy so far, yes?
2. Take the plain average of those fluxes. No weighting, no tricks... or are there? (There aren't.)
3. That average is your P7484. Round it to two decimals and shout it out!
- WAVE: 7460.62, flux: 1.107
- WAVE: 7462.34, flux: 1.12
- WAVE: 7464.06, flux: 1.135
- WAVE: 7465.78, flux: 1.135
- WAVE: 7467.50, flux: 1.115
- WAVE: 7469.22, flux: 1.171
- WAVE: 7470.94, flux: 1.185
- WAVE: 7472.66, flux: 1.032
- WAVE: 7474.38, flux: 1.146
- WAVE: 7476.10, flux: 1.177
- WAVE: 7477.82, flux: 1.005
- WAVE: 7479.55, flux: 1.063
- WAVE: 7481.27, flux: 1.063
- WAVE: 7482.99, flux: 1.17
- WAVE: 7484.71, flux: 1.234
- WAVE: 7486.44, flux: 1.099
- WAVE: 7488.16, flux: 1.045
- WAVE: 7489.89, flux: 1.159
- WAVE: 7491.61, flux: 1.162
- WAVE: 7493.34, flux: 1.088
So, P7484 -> 1.14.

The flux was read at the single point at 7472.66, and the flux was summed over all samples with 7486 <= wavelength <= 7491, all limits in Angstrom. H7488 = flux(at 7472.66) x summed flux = 3.41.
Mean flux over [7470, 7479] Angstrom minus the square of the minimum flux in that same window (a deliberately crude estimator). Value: 0.10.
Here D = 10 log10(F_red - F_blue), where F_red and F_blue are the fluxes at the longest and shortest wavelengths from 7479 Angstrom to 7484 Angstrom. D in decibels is -10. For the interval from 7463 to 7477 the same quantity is -14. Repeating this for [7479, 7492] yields -10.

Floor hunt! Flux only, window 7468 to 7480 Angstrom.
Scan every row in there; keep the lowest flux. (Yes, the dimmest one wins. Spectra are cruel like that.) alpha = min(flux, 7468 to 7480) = 1.005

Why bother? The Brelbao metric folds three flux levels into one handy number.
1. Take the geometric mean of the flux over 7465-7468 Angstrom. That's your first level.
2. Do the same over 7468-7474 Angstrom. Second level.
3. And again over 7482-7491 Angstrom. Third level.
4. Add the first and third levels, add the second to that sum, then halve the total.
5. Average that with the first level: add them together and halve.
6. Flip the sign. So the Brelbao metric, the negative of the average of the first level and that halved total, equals -1.41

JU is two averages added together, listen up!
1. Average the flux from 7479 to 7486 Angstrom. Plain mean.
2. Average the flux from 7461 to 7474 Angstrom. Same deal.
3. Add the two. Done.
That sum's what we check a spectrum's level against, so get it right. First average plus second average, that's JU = 2.26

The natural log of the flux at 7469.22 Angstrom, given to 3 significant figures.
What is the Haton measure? 0.158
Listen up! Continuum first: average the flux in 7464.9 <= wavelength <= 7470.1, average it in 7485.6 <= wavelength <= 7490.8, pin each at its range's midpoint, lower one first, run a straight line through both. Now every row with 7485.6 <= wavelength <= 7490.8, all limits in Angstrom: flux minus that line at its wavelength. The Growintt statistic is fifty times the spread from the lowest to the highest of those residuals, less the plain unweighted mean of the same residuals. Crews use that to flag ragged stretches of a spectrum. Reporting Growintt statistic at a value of 5.86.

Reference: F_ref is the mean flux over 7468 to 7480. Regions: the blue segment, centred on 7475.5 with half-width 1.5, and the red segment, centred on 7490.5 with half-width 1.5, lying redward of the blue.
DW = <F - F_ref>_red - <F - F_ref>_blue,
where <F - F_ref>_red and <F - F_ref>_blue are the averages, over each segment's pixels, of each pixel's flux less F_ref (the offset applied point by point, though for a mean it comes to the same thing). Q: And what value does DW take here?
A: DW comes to 0.00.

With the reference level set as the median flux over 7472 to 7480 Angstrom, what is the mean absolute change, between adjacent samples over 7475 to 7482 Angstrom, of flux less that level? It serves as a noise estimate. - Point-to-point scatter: 0.077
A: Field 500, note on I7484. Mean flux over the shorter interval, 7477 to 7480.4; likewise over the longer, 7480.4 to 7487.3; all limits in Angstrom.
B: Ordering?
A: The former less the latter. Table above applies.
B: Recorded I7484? -0.11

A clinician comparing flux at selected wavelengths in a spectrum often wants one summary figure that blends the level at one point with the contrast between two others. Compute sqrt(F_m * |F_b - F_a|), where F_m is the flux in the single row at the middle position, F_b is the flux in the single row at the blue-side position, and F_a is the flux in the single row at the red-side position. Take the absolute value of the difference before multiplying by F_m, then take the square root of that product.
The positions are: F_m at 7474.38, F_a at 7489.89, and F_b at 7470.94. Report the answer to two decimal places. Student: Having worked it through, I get 0.17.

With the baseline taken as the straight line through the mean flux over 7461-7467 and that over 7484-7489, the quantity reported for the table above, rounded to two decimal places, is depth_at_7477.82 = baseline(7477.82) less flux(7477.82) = 0.12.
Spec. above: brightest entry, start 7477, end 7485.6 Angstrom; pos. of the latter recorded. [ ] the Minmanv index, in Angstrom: 7484.71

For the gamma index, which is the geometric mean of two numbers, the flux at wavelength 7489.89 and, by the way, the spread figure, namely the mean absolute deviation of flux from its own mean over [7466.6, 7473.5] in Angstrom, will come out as 0.246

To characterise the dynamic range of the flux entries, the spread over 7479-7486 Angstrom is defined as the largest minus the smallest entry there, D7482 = 0.171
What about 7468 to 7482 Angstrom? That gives 0.180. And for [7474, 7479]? 0.172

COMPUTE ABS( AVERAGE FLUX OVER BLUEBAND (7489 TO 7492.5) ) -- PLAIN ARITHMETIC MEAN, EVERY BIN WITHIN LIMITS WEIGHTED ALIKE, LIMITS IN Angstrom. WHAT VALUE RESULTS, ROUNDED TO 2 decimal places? 1.16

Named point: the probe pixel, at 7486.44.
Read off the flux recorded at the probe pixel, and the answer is 1.099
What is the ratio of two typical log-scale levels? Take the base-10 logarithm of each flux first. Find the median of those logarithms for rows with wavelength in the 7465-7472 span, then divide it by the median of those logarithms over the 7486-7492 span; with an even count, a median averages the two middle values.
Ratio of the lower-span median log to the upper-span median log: 1.2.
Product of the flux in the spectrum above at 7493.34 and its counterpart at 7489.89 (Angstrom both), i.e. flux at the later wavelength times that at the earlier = 1.26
